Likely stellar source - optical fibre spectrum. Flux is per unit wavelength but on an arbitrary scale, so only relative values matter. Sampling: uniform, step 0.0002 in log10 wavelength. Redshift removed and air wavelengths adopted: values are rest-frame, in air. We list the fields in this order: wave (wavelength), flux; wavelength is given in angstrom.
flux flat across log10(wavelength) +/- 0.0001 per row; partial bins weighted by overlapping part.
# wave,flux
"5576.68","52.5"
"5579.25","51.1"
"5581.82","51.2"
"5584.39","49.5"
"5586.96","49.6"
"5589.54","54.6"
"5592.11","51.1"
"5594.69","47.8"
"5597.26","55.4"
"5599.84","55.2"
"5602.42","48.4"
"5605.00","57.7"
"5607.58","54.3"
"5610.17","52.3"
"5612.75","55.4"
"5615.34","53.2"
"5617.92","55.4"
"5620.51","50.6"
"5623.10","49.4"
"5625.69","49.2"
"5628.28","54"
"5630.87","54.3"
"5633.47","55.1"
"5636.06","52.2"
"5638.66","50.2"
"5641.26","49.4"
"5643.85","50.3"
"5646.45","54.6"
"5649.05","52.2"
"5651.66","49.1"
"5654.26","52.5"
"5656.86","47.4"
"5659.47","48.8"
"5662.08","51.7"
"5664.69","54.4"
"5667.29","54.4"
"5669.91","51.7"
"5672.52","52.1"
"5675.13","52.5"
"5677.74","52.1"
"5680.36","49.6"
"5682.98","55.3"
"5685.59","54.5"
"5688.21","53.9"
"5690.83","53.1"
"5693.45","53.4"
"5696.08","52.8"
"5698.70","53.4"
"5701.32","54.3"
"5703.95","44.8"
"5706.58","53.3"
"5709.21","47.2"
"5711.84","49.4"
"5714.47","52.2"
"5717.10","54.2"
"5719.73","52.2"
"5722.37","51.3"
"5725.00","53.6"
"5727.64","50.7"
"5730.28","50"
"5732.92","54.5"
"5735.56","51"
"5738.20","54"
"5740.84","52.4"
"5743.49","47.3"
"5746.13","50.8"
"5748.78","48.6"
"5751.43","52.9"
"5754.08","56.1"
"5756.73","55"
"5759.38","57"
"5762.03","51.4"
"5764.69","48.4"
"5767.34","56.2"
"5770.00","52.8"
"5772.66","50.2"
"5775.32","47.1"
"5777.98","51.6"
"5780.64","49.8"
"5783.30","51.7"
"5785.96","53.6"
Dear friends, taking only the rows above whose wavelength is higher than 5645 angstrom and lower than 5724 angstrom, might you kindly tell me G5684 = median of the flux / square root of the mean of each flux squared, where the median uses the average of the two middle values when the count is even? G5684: 1.01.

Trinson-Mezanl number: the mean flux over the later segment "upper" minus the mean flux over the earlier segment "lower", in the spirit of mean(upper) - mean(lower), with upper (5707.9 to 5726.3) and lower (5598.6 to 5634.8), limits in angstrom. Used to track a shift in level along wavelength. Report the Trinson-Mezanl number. -1.7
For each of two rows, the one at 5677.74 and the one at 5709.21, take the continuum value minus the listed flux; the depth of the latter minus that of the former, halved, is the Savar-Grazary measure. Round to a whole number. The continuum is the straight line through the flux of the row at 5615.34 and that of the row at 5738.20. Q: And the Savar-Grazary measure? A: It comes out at 3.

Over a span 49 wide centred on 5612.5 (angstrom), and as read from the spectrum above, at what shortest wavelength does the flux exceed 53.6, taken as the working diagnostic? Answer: 5589.54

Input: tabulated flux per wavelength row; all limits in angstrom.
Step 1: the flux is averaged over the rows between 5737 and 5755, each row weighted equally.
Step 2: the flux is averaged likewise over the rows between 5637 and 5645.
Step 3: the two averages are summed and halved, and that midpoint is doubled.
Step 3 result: 101.7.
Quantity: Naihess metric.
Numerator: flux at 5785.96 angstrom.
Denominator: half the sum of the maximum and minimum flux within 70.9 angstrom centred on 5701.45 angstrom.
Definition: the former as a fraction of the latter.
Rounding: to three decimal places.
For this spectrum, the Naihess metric 1.071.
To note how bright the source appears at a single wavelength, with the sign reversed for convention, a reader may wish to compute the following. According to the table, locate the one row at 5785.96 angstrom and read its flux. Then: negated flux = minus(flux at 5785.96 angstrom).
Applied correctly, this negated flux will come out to -54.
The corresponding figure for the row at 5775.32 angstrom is -47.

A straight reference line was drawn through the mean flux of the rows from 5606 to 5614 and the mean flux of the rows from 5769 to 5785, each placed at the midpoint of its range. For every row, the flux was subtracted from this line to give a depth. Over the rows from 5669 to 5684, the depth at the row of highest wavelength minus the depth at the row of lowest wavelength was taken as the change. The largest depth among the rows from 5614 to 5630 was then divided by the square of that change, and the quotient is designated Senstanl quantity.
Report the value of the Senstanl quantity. 0.3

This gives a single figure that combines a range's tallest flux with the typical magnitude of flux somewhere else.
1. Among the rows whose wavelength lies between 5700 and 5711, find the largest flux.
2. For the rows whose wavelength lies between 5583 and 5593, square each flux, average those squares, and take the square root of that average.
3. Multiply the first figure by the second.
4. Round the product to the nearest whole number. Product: 2782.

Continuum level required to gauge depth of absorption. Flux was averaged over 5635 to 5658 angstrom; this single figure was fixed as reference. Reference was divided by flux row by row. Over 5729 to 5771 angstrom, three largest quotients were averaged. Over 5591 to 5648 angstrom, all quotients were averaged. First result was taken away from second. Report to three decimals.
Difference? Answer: -0.087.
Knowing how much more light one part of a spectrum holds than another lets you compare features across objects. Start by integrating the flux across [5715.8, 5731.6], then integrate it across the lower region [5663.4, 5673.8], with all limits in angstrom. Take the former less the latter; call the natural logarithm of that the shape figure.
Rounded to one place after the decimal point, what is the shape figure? 5.6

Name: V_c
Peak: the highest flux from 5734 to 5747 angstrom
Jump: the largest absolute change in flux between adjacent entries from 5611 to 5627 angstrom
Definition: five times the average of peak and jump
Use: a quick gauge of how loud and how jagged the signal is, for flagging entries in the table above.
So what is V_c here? 147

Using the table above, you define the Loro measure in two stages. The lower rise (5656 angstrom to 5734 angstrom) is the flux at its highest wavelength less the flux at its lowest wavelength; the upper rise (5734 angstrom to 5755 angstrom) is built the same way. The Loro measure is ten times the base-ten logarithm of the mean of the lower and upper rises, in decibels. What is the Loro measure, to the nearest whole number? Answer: 8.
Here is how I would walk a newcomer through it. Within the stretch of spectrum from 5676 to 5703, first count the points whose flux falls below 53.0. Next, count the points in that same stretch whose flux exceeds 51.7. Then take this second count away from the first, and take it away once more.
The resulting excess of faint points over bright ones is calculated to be -15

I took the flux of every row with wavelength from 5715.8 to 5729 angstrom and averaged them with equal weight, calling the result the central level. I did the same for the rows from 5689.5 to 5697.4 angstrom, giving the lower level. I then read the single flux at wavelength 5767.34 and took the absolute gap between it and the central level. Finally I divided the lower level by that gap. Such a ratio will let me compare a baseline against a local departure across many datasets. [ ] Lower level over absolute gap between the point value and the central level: 14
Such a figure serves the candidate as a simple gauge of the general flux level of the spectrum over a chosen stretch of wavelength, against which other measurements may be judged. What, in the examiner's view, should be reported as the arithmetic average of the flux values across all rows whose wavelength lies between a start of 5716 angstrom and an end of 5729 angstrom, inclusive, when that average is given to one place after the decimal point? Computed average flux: 52.4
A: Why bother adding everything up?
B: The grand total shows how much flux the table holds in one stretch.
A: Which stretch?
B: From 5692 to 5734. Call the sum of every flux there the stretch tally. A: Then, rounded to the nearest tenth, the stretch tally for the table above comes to 827.3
